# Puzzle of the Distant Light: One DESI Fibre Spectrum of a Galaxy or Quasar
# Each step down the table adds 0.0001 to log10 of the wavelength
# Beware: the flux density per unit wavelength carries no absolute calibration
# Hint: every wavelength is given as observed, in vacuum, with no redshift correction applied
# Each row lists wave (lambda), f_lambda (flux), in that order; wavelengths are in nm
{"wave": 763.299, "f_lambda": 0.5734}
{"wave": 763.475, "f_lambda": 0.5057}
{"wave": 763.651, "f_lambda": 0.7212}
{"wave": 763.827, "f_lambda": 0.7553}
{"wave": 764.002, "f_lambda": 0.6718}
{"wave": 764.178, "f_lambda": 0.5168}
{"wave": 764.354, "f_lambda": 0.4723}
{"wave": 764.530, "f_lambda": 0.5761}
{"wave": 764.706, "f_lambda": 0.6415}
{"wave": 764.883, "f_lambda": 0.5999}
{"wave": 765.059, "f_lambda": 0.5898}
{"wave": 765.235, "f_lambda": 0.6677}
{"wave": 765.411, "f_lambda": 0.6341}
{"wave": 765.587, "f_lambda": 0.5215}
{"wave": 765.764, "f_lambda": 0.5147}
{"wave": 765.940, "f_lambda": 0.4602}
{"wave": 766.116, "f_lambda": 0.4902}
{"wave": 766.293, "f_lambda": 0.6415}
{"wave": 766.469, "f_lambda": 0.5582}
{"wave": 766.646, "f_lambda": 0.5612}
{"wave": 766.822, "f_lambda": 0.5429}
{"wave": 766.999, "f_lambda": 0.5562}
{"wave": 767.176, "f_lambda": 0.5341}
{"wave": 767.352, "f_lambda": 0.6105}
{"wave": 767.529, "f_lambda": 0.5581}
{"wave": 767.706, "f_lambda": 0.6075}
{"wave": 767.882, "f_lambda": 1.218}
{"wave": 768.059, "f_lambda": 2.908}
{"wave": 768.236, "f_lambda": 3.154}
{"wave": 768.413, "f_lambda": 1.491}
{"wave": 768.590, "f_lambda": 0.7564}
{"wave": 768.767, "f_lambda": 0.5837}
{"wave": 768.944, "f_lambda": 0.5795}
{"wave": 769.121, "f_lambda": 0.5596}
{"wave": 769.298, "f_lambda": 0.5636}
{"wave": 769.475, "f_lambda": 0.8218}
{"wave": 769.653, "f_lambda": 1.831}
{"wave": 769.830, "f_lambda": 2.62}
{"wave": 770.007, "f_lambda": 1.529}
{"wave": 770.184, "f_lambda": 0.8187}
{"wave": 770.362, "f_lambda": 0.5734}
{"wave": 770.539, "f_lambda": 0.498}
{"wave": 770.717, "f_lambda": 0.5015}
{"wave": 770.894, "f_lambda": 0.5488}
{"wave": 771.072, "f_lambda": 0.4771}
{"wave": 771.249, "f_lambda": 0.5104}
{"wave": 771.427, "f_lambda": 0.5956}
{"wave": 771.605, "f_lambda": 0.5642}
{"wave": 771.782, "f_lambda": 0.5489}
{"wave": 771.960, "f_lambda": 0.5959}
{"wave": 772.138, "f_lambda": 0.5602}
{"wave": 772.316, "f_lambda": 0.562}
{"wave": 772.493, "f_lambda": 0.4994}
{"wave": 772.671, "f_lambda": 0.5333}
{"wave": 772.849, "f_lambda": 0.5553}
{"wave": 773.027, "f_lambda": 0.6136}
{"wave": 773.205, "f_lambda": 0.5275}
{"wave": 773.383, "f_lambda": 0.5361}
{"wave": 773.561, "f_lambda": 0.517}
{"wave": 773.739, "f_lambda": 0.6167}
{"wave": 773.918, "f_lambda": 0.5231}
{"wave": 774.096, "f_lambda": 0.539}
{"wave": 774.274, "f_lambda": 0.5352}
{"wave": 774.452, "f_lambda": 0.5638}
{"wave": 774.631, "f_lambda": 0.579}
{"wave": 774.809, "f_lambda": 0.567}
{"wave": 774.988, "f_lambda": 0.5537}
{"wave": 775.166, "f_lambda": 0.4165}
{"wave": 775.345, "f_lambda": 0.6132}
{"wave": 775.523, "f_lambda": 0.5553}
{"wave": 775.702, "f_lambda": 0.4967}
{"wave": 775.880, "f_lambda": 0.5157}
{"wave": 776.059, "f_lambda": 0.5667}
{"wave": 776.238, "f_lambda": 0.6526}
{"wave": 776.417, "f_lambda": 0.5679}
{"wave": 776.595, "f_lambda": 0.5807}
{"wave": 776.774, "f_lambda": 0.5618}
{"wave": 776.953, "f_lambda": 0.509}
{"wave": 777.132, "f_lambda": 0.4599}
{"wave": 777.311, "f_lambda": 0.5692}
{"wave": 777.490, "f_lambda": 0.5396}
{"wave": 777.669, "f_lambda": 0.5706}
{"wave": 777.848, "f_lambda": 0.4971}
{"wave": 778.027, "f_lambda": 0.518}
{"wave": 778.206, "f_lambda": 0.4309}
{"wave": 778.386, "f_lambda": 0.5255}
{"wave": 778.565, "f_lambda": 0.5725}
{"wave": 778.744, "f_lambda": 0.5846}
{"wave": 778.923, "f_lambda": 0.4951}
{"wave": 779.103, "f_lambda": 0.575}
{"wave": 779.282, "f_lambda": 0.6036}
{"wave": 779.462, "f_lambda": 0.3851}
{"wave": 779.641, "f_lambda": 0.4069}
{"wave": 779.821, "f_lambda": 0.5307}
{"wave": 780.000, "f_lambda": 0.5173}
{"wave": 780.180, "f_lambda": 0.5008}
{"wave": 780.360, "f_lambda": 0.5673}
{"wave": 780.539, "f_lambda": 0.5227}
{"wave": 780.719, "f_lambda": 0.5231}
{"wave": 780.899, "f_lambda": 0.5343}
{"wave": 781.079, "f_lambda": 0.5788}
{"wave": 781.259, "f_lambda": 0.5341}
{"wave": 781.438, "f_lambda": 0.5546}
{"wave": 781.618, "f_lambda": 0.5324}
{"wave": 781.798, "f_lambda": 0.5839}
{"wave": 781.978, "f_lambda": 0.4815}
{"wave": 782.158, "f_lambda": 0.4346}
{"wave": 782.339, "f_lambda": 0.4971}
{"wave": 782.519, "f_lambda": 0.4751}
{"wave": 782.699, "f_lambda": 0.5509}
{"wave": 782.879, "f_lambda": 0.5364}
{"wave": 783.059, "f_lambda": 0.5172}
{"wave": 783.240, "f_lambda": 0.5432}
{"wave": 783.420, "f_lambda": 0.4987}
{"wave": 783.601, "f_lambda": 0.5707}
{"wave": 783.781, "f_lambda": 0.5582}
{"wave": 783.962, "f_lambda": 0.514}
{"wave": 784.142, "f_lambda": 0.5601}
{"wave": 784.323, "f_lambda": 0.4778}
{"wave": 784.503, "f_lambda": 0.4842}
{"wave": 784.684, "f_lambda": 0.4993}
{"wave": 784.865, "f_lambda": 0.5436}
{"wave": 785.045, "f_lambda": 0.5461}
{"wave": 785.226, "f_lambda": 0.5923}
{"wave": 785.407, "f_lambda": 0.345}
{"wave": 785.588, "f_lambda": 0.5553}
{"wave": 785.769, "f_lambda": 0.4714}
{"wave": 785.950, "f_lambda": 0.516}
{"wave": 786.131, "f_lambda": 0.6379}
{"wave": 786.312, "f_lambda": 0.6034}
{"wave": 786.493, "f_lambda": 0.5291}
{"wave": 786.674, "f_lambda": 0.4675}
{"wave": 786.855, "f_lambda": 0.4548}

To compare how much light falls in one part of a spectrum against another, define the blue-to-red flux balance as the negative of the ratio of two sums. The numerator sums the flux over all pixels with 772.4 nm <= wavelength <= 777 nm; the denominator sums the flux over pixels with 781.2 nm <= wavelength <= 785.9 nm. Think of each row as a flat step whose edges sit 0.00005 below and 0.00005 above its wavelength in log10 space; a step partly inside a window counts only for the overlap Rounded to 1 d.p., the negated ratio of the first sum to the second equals -1.1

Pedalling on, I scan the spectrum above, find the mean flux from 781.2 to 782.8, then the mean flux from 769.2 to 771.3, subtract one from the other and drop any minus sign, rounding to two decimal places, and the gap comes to 0.43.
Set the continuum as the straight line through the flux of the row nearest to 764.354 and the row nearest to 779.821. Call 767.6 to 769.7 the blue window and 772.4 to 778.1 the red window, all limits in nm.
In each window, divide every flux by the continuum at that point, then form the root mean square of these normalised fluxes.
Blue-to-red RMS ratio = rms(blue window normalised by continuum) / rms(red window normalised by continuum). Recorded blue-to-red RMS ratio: 3.0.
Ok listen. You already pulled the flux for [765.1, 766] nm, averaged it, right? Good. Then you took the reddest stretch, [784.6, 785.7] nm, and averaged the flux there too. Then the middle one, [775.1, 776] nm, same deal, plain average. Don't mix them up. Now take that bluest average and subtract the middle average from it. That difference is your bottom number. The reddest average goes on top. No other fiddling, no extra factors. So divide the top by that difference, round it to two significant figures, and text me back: 13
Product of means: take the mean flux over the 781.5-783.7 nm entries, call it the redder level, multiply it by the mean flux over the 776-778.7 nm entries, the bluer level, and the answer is 0.281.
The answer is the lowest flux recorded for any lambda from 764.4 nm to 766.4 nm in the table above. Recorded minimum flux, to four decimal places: 0.4602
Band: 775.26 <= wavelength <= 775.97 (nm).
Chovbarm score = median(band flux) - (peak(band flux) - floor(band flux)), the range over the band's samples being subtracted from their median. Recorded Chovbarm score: 0.42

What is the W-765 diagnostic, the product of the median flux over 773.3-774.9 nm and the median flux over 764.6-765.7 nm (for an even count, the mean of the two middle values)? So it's 0.33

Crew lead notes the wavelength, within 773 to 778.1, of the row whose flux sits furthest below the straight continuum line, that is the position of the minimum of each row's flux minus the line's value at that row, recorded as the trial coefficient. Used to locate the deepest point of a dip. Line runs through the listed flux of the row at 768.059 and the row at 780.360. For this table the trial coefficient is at 773.205 nm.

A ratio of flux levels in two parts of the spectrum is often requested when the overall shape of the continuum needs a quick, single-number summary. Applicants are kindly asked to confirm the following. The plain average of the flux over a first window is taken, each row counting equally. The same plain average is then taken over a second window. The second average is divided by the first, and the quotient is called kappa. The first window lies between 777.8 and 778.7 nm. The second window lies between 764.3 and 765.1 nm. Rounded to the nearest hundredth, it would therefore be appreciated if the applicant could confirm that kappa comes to 1.13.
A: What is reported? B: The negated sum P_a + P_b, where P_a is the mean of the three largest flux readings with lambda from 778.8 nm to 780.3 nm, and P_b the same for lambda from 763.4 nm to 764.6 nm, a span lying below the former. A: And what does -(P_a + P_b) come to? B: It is -1.29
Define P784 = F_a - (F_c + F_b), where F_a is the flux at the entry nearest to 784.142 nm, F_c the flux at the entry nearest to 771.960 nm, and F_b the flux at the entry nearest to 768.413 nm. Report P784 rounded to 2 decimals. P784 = -1.53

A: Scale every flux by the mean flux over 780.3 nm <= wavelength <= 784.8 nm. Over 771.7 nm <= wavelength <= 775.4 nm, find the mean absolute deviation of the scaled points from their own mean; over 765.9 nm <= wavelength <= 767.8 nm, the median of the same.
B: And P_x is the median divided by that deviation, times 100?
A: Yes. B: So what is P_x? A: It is 1792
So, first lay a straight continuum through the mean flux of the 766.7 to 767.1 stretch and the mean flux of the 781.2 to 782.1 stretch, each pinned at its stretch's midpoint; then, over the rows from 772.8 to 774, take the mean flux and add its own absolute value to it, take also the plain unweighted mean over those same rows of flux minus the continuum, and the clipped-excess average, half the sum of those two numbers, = 0.56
